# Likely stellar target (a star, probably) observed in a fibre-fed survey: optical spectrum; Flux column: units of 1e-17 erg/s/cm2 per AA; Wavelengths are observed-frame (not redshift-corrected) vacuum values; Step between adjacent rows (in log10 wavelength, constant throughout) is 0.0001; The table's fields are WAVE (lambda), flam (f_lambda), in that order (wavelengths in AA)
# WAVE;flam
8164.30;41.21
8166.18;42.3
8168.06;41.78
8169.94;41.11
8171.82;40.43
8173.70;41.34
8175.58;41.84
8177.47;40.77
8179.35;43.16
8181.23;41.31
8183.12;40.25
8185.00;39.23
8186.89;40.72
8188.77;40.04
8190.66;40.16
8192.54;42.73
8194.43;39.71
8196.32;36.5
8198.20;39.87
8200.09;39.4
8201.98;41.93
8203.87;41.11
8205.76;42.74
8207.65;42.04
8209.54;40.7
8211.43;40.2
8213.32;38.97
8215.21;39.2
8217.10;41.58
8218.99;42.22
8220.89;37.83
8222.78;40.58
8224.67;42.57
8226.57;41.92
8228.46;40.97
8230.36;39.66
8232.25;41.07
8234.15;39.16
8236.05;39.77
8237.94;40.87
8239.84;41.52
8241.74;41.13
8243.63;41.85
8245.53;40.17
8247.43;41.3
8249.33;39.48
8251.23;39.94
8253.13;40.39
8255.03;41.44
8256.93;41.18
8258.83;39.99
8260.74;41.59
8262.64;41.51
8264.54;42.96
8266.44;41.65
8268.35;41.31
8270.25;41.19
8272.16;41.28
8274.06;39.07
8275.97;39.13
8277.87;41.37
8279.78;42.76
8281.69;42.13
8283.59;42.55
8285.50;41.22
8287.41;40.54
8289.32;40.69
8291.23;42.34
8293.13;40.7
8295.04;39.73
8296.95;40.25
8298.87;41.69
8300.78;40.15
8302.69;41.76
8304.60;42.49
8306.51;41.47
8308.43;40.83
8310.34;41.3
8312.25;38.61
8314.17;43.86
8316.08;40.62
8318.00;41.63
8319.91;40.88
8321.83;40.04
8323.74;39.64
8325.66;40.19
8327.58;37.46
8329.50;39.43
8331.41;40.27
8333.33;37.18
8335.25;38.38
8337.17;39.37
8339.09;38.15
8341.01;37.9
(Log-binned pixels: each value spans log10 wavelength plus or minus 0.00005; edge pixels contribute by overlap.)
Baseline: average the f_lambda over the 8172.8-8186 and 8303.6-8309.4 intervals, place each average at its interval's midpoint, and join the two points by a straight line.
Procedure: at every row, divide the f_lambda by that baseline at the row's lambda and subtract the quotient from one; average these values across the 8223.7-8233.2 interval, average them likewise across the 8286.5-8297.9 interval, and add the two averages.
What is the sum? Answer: 0.022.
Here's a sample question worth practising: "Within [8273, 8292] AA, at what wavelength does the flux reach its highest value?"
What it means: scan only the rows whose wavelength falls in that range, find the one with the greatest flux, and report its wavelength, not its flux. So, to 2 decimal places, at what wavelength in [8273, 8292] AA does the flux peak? 8279.78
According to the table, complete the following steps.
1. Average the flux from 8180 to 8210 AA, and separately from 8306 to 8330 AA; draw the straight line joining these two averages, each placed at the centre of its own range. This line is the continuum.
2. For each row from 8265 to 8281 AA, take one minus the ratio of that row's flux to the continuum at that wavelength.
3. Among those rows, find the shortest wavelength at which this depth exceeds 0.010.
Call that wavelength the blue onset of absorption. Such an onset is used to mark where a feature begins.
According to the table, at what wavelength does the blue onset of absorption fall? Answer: 8274.06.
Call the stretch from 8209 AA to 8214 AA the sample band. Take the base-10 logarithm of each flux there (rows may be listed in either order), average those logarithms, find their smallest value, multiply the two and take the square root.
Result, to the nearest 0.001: 1.596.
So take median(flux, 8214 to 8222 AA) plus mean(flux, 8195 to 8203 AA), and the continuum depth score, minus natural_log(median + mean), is -4.380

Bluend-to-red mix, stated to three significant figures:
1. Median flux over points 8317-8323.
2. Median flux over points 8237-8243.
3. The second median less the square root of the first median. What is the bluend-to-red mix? 34.7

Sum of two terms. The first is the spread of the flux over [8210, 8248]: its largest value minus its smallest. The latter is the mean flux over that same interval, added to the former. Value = 45.4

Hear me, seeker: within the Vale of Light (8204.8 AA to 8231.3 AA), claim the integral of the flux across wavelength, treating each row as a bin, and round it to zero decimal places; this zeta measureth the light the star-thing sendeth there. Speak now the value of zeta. 1081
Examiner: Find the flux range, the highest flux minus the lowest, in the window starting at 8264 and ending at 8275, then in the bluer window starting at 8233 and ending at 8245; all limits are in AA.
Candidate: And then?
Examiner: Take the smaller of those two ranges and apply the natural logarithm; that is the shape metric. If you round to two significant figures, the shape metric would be 0.99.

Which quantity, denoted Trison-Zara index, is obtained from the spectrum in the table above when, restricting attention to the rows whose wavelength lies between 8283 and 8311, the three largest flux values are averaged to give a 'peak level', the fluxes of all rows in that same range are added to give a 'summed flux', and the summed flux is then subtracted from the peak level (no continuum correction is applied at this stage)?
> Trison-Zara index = -575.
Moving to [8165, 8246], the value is -1710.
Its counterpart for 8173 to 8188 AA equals -287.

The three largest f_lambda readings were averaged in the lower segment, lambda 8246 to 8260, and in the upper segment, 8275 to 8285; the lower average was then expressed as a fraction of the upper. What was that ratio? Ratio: 0.97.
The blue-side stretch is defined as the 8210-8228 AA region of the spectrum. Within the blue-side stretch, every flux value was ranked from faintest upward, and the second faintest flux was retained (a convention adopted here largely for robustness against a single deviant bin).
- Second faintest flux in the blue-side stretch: 38.97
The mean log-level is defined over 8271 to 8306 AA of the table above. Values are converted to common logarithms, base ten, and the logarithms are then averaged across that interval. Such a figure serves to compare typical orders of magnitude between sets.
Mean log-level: 1.614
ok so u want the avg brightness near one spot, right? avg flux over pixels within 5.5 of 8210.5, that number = 40.64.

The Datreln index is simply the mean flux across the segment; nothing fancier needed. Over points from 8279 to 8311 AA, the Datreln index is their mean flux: 41.3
